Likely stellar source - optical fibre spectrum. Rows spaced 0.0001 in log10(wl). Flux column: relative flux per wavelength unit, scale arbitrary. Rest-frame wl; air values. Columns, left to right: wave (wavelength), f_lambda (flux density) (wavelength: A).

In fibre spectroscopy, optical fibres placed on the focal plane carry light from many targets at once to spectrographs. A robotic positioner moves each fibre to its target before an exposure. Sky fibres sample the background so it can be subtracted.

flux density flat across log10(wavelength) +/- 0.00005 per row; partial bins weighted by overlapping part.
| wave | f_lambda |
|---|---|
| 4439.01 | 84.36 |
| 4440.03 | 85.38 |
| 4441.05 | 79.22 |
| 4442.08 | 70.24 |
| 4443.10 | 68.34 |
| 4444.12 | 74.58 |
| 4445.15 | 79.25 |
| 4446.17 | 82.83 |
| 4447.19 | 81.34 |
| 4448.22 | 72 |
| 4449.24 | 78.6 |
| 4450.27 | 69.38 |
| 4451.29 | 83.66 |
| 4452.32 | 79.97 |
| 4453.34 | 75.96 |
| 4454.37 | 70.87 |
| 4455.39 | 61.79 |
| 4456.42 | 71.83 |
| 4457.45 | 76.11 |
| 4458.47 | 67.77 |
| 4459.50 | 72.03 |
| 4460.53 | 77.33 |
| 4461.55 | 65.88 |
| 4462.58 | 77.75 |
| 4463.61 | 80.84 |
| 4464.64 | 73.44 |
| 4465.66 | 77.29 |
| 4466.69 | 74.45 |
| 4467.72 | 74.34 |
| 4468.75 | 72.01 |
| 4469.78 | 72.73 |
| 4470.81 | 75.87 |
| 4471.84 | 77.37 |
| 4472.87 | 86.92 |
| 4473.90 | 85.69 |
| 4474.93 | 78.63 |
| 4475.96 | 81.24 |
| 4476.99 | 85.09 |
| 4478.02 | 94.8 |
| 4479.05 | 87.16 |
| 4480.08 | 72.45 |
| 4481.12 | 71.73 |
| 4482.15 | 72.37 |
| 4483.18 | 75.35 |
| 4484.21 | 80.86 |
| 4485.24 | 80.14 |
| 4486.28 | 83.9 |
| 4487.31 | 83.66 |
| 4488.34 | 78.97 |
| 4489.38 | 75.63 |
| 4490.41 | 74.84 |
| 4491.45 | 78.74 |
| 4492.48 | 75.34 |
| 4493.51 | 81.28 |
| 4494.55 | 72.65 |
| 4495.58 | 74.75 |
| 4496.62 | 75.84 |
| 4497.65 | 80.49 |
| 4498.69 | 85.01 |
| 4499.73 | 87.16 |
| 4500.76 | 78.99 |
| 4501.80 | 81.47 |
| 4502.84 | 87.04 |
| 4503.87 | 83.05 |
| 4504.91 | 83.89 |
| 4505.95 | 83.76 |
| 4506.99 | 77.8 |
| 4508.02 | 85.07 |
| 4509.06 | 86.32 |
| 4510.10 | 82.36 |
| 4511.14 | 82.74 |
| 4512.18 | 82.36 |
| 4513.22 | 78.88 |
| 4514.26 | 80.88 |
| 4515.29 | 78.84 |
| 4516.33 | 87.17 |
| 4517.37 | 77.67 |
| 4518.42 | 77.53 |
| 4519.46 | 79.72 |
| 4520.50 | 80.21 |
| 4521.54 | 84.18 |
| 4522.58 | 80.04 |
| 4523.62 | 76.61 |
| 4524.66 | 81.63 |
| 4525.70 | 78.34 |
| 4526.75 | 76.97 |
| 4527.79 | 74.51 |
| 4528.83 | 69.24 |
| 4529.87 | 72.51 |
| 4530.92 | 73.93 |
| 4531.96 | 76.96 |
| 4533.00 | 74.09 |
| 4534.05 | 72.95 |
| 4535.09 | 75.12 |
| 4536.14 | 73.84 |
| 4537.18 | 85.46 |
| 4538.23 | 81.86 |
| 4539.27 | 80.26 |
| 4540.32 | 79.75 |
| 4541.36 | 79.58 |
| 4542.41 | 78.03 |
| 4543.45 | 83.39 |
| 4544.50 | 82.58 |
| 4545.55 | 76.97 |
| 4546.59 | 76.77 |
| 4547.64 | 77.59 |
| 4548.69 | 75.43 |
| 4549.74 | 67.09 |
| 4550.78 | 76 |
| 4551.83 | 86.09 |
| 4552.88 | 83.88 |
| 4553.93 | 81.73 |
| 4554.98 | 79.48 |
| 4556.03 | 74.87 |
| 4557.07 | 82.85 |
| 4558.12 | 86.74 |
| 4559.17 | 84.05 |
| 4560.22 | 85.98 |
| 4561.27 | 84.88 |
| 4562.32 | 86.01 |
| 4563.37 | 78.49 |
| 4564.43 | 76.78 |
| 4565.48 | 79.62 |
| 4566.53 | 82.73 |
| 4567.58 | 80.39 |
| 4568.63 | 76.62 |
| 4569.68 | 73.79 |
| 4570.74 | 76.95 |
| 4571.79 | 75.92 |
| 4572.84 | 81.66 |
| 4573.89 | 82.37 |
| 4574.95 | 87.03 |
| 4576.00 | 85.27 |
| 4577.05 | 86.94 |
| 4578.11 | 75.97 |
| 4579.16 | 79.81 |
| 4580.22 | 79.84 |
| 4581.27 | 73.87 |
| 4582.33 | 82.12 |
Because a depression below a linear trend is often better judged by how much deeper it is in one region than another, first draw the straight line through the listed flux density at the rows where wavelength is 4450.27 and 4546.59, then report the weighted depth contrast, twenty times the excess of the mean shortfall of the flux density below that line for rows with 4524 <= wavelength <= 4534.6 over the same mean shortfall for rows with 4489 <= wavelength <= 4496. 78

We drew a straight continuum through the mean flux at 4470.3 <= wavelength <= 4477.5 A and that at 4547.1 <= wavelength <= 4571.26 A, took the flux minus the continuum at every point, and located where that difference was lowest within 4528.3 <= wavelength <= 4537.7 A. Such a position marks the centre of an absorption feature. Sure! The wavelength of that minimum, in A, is 4528.83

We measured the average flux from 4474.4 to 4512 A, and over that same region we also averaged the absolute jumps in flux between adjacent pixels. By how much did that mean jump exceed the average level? -76.6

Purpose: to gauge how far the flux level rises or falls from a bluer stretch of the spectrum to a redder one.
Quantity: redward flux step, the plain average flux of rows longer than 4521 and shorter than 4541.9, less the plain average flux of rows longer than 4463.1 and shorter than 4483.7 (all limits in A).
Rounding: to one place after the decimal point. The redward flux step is -1.1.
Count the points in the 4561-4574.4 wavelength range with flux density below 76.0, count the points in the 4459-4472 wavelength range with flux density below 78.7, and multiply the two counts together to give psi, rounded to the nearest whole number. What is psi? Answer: 24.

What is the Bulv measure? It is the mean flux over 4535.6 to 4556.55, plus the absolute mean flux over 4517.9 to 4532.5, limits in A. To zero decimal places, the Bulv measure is 156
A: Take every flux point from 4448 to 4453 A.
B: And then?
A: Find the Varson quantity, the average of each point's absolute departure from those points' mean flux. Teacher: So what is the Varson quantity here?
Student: 4.8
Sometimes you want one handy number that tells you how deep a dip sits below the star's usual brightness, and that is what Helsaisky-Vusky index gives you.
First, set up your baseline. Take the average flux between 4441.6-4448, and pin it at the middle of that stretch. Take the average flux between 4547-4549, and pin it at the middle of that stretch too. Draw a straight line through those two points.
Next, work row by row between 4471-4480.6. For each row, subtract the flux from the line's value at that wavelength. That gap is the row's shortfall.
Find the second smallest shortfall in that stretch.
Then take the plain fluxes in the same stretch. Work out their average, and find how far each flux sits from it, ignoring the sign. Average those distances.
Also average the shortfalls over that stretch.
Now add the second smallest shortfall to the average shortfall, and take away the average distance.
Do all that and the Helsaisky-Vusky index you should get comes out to -23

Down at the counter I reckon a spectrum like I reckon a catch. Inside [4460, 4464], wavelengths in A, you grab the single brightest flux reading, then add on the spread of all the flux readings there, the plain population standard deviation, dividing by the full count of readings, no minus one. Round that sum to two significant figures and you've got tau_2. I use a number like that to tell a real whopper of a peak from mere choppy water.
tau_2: 87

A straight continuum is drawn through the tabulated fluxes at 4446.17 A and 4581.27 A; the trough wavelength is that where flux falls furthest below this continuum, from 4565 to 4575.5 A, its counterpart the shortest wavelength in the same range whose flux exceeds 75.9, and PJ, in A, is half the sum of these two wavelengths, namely 4567.6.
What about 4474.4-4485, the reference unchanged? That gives 4478.0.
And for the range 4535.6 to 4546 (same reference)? 4536.7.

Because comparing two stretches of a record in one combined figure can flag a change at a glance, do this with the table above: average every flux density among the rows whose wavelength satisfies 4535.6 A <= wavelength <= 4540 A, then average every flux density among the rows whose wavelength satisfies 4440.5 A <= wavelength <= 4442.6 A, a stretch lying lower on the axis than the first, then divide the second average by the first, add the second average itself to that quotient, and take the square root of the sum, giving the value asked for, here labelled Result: 8.70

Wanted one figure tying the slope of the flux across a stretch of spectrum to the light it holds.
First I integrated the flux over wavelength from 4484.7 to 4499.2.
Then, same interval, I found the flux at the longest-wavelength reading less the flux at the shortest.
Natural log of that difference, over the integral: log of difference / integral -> 0.0014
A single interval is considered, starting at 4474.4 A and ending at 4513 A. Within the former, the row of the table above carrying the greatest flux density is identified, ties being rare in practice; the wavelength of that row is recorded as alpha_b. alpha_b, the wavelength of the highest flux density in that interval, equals 4478.02 A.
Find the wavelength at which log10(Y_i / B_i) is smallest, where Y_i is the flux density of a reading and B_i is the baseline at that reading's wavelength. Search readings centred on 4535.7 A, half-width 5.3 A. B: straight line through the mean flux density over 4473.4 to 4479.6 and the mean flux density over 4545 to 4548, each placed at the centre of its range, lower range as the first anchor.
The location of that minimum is 4534.05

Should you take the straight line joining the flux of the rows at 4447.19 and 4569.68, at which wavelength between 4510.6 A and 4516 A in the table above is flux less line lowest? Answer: 4513.22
